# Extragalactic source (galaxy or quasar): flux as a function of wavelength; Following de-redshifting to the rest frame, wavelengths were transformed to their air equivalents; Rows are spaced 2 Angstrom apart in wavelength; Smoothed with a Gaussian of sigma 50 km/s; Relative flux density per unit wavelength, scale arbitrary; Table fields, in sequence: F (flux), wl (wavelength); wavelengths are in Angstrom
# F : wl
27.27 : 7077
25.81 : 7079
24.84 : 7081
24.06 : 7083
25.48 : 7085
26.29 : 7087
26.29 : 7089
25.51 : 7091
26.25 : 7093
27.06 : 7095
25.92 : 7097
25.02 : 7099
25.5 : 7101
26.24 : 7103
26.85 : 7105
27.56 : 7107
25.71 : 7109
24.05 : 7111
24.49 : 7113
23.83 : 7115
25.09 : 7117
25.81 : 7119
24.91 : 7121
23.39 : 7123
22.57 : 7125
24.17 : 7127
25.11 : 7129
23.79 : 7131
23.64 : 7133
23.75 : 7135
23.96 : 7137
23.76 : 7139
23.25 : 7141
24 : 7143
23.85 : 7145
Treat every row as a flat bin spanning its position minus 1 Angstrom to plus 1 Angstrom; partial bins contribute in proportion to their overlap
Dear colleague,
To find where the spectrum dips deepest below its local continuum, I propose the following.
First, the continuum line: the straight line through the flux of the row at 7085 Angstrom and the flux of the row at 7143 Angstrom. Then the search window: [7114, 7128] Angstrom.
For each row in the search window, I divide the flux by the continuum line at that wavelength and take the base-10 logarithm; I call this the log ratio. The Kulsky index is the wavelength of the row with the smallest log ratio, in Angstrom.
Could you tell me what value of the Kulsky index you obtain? 7125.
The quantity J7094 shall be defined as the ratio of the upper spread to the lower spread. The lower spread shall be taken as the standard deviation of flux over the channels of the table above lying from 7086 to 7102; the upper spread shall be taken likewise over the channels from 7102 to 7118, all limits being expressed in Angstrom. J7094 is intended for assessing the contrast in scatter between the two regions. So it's 2.13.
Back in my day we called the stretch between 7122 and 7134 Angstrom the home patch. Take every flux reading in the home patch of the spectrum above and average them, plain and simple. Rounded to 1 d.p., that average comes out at 23.8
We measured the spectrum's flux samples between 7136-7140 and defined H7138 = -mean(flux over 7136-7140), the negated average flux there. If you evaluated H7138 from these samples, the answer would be -23.9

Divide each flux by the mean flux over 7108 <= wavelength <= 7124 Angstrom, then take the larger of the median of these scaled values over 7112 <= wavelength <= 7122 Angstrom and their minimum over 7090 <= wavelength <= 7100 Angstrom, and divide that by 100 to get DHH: 0.0101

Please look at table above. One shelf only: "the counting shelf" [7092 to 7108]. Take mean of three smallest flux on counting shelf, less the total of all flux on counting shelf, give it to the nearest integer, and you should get -185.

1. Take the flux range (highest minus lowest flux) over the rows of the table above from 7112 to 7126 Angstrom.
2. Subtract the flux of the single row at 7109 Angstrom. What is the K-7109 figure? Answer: -22.5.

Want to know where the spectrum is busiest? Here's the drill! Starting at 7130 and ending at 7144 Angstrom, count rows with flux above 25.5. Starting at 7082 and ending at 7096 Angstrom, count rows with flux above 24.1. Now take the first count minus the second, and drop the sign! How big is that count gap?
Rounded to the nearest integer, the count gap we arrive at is 6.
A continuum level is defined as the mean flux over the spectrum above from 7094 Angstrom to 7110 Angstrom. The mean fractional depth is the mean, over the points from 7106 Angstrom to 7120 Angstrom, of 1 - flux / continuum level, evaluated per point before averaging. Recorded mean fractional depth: 0.039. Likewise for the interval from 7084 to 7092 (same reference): 0.013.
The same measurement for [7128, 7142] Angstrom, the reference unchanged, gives 0.089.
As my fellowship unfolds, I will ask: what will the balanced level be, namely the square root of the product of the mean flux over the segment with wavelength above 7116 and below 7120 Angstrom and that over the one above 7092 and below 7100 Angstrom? 25.8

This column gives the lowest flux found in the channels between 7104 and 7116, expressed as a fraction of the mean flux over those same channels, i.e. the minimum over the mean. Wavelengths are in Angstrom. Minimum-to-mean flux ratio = 0.938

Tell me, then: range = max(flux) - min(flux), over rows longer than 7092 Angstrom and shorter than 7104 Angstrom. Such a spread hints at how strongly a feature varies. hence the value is 2.04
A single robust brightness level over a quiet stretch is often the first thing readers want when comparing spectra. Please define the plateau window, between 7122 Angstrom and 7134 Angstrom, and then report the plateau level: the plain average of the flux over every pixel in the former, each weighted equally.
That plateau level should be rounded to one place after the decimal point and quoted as 23.8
